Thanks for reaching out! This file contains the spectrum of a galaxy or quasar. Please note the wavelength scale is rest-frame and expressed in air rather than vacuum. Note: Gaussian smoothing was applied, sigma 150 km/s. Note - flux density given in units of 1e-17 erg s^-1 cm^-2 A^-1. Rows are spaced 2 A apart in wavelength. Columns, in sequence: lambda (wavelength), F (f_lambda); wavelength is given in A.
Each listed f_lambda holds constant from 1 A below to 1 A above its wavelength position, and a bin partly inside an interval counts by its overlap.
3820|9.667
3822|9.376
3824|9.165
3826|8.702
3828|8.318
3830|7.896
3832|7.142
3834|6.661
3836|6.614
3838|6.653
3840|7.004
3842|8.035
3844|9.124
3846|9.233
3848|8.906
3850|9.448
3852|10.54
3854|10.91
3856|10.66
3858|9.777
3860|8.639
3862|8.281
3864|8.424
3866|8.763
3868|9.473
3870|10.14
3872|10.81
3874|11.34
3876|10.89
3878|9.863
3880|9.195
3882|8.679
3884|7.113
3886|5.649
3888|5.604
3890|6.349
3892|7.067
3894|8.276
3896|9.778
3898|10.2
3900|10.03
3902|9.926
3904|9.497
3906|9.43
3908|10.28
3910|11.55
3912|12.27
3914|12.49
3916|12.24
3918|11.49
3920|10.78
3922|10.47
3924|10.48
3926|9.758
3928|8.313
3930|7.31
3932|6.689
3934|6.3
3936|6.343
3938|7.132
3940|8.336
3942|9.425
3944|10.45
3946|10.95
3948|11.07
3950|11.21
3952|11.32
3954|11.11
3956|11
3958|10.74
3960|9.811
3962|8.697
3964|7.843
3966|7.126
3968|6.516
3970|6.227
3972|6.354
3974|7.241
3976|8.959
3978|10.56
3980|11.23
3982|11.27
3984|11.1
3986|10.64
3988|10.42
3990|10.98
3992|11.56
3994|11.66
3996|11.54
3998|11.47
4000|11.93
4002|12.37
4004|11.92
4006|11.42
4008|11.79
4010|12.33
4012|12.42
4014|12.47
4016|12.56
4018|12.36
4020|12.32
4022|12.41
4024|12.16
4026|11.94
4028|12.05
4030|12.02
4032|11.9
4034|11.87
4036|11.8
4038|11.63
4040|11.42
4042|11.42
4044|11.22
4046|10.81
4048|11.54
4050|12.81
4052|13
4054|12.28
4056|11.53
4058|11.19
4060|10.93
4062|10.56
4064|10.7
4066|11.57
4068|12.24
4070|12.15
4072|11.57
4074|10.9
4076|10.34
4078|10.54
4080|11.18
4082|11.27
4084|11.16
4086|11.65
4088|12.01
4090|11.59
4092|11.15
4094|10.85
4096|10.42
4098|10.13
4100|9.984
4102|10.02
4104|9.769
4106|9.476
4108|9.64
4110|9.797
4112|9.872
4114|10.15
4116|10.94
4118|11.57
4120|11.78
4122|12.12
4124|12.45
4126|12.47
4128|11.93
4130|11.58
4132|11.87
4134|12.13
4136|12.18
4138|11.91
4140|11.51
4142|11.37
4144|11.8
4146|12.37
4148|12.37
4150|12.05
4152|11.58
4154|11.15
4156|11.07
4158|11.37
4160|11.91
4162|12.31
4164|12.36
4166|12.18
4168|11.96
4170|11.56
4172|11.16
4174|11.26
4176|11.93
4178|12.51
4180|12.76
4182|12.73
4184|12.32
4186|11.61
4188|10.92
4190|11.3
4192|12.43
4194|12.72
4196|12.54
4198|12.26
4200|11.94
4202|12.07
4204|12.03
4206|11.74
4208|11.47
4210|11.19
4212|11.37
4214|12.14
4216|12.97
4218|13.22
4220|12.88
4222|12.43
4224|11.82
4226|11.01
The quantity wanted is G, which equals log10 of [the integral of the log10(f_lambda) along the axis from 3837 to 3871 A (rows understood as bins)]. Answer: 1.511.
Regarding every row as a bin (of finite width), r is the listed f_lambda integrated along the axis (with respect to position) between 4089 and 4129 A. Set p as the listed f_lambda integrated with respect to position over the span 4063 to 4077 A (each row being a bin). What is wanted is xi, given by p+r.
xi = 591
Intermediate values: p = 159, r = 432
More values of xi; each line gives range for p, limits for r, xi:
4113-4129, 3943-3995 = 699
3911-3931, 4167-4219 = 835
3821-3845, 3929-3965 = 521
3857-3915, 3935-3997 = 1137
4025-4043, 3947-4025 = 1044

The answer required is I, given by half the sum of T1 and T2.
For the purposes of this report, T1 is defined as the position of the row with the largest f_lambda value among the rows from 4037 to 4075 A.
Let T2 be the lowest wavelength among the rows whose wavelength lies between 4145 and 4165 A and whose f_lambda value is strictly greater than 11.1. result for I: 4099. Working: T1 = 4052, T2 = 4146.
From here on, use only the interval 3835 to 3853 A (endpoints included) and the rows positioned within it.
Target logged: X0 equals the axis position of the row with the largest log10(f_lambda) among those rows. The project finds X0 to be 3852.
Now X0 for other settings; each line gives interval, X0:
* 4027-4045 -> 4028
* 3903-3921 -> 3914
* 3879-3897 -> 3896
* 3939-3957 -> 3952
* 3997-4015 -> 4014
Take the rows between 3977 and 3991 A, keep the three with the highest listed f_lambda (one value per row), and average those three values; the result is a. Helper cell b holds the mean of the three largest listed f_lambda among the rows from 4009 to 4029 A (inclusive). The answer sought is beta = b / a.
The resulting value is 1.11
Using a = 11.2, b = 12.5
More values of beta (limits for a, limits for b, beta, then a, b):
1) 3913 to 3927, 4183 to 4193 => 1.00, 12.1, 12.1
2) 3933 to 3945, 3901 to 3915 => 1.29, 9.4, 12.1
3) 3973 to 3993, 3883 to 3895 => 0.66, 11.4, 7.5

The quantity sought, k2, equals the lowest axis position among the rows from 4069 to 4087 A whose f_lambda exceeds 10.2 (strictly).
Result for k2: 4070 A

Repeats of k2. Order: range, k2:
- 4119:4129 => 4120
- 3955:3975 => 3956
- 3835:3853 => 3852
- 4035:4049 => 4036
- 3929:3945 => 3944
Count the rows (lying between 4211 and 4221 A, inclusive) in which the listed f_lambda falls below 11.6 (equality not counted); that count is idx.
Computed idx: 1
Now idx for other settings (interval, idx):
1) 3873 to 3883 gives 5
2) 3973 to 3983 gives 5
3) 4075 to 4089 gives 5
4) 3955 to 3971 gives 8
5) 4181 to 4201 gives 2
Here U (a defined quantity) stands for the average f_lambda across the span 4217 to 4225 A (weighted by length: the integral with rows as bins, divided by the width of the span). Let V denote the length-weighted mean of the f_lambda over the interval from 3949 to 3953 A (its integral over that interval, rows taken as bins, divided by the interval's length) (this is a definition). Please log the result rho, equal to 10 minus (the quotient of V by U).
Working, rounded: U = 12.6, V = 11.3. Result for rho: 9.11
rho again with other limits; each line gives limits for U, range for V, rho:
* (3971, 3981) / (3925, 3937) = 9.16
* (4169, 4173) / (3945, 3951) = 9.02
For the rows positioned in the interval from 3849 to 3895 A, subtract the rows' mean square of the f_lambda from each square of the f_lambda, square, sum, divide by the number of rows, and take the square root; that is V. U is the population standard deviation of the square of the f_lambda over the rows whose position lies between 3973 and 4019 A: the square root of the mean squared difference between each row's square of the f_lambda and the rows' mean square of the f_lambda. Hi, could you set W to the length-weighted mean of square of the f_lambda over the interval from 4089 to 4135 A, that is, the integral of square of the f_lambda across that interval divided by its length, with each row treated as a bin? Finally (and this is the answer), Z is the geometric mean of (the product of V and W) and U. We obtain 288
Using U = 24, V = 28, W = 121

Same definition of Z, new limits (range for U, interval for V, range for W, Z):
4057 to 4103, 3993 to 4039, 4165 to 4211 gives 128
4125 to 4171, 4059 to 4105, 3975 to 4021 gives 139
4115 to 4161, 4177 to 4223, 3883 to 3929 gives 119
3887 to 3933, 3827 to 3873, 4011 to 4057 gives 344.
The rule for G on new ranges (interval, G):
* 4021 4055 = 1.563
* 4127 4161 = 1.561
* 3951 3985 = 1.512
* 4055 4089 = 1.553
